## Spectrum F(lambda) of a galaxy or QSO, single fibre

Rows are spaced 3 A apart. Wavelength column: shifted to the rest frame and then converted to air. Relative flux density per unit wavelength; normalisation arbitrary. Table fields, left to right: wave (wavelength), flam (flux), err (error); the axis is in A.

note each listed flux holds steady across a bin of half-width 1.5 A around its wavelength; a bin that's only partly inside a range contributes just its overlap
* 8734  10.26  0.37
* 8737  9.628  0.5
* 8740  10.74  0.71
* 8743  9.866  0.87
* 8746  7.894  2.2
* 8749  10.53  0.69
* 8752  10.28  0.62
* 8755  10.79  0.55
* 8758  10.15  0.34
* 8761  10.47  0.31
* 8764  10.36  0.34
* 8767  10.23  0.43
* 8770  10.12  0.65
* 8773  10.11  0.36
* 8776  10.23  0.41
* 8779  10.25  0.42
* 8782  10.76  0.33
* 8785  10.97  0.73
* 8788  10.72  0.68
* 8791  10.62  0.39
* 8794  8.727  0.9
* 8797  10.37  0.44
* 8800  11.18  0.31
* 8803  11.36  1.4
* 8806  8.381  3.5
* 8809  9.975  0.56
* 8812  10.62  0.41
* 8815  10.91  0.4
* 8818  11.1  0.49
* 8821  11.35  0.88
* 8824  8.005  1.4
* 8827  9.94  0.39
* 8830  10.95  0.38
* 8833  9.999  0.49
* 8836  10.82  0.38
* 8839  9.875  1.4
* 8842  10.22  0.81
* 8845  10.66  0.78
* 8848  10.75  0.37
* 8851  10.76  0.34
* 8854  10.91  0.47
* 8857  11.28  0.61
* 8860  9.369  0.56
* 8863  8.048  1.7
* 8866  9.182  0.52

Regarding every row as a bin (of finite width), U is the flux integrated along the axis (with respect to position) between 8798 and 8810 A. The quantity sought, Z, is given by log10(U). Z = 2.090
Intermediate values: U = 123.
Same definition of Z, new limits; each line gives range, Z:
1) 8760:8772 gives 2.091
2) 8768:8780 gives 2.087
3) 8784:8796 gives 2.089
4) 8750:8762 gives 2.097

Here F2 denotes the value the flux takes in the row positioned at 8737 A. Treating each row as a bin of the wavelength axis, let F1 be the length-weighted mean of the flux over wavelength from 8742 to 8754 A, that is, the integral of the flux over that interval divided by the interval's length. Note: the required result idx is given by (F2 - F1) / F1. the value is -0.01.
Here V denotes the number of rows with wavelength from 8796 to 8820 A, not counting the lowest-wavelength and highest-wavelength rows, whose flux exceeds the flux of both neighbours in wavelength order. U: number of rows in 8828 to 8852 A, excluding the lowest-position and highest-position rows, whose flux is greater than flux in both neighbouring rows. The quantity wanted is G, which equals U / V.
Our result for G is 1.0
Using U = 1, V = 1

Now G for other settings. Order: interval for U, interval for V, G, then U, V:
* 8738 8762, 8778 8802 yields 2.0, 2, 1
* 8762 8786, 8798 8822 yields 0.0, 0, 1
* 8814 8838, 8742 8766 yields 0.7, 2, 3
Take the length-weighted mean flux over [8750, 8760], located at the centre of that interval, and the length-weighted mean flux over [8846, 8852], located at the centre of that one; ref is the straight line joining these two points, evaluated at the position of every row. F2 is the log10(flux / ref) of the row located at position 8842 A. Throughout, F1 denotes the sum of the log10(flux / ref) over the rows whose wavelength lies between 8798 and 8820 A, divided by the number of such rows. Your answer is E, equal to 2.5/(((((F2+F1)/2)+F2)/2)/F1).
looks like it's 1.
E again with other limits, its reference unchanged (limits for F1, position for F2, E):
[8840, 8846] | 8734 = 5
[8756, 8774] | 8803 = -1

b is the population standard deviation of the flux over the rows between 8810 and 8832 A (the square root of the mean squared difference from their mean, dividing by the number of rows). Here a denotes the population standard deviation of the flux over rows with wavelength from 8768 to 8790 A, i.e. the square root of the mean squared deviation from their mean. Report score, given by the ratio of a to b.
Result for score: 0.3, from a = 0.3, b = 1.1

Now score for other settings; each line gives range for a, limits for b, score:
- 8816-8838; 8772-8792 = 3.5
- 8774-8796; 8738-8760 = 0.8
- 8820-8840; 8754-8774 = 4.5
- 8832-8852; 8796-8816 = 0.4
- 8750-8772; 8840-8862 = 0.4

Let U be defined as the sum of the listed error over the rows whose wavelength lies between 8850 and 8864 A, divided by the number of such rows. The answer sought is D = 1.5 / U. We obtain 2.0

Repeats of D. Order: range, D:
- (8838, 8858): 2.2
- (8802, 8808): 0.6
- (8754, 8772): 3.4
